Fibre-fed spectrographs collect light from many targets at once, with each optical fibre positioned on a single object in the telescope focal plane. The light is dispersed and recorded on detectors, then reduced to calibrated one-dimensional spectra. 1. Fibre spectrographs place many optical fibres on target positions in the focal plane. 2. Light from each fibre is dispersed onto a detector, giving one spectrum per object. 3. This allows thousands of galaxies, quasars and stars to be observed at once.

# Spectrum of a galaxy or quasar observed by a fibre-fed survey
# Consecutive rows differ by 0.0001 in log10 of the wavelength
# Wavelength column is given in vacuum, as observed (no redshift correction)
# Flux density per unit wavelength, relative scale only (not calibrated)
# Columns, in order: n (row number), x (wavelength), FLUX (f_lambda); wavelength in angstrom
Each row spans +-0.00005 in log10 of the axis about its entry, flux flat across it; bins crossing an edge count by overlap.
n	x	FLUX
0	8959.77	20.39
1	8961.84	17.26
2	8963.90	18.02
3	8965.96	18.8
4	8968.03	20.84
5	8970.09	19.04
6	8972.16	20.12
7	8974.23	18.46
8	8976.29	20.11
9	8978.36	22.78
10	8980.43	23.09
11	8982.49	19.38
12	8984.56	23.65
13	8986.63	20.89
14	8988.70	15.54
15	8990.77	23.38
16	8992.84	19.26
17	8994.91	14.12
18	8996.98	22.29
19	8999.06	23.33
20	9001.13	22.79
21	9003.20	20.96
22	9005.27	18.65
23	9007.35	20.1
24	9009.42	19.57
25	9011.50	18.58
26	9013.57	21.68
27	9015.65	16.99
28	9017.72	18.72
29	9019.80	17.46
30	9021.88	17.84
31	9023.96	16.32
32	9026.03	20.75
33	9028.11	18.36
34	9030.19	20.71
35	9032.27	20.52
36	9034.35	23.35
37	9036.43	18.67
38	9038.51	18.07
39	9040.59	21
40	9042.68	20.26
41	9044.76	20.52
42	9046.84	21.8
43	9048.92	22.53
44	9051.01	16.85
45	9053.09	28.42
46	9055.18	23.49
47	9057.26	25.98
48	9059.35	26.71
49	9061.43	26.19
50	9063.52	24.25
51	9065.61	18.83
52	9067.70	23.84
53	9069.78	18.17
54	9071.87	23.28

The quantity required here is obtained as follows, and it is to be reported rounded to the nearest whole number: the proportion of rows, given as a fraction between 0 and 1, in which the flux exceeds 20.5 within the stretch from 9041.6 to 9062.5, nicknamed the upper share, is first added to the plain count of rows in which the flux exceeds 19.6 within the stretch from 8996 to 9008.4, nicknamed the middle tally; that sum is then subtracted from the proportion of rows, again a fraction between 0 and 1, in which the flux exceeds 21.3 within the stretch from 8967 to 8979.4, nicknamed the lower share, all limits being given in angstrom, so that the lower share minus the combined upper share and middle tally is -6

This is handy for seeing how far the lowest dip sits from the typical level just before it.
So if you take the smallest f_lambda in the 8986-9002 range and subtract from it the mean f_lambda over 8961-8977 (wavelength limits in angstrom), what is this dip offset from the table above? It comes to -5.0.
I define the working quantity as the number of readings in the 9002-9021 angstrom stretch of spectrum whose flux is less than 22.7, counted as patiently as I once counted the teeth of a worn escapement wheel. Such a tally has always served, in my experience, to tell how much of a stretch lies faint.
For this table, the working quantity 9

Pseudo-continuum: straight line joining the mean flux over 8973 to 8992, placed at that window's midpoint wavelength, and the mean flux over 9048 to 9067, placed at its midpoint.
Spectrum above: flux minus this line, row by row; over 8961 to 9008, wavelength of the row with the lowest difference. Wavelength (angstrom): 8994.91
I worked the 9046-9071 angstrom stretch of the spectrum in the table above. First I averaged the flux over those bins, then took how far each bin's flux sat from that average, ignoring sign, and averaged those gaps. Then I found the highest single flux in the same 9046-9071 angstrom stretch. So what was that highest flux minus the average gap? 25.5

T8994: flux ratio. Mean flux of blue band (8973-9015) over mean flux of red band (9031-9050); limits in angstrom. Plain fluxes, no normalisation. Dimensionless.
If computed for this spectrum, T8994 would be 0.98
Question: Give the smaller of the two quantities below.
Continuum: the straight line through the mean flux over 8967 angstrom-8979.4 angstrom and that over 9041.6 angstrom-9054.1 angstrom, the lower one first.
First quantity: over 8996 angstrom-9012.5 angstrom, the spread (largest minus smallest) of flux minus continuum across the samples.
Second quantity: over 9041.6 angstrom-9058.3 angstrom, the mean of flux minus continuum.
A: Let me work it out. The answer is 0.7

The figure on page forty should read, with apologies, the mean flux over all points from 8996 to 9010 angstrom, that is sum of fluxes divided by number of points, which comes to 21.1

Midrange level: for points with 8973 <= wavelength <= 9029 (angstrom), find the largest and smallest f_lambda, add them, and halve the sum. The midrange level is 18.9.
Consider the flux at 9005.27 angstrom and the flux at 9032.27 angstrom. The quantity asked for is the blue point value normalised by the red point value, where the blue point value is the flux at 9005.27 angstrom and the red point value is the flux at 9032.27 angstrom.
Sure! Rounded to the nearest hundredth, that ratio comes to 0.91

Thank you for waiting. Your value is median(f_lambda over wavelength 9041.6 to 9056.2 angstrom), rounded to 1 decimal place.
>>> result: 21.8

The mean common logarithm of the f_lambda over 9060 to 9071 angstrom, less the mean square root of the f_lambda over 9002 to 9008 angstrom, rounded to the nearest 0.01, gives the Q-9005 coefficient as -3.12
